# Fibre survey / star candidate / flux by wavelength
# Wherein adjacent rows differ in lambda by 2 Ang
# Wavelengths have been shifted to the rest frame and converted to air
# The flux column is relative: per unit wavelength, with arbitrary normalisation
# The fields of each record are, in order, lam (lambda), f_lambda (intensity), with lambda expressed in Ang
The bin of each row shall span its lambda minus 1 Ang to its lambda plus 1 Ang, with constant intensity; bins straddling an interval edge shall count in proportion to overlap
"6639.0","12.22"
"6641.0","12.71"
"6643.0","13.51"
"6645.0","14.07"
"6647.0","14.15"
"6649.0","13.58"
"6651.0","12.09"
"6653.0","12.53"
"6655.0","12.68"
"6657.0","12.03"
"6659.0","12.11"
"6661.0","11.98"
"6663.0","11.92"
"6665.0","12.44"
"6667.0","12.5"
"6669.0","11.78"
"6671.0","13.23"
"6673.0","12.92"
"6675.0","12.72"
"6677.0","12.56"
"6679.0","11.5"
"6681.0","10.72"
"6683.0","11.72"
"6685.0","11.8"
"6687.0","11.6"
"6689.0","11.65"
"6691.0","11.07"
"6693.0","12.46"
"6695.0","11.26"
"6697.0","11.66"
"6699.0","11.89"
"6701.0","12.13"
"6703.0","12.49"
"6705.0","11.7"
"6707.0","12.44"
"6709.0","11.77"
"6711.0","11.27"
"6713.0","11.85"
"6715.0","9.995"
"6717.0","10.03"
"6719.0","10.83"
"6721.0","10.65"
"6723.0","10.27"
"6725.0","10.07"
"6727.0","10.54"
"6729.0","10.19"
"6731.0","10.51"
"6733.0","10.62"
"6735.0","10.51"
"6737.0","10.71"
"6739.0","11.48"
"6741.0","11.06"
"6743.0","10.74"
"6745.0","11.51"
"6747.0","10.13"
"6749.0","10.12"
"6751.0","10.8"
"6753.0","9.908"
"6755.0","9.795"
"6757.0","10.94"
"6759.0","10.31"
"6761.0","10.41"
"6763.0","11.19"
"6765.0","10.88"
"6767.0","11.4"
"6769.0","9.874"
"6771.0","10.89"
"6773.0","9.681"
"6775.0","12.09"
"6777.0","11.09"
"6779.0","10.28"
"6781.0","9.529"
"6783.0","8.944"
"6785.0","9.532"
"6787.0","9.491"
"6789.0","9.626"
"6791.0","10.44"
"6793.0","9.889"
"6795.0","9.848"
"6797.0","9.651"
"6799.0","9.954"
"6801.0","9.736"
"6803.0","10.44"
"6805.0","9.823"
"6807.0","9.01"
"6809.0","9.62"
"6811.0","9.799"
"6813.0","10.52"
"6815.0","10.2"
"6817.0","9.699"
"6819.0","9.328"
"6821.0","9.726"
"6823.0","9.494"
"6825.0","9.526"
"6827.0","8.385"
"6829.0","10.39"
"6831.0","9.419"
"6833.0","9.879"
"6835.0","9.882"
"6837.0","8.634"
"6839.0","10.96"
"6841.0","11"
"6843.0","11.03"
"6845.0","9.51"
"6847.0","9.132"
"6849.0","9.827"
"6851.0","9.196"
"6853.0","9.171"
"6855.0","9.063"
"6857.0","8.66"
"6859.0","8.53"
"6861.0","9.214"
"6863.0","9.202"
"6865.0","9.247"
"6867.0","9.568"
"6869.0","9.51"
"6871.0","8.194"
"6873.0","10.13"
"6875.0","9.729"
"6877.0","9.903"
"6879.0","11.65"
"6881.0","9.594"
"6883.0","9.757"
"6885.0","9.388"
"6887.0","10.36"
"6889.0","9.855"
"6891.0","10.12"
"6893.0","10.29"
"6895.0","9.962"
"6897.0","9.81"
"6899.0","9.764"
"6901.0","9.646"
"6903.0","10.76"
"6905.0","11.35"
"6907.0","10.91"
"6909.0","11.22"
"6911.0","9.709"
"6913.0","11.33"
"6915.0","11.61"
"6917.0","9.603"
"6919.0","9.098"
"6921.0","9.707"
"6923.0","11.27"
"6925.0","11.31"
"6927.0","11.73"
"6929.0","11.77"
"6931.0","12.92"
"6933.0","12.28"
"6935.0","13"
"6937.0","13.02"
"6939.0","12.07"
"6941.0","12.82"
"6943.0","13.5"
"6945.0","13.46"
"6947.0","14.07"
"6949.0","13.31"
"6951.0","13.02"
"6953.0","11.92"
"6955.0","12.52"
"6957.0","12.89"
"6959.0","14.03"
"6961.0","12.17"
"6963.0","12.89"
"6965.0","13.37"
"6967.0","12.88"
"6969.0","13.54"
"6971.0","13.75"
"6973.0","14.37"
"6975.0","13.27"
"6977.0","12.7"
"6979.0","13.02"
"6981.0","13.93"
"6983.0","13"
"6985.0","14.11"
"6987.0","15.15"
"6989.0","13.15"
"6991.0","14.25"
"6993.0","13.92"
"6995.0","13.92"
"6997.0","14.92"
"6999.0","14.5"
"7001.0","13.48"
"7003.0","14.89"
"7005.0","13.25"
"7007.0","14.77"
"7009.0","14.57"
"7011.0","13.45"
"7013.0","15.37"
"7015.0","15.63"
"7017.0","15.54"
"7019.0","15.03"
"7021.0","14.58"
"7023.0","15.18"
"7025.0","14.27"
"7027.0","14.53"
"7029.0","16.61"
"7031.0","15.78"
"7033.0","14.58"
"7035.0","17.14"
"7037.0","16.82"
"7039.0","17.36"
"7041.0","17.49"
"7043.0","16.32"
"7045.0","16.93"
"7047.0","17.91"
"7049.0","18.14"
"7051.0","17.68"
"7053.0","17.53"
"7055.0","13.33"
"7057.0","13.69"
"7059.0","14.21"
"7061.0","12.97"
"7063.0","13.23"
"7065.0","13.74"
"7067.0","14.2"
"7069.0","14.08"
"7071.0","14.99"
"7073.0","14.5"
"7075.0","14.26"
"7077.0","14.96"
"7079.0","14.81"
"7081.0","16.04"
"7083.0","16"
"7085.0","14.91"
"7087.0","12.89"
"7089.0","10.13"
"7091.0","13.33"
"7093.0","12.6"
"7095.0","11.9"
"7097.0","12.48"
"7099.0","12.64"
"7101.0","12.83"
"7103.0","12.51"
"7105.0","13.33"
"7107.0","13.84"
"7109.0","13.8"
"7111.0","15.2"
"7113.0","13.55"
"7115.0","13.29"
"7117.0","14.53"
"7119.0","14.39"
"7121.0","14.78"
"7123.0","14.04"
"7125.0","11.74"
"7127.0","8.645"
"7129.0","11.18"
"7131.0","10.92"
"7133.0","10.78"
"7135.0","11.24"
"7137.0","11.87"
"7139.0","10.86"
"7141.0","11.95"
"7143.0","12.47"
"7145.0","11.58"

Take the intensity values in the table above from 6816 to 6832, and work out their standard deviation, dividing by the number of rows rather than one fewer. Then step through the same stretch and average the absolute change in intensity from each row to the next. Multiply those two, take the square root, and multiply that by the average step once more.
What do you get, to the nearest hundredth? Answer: 0.46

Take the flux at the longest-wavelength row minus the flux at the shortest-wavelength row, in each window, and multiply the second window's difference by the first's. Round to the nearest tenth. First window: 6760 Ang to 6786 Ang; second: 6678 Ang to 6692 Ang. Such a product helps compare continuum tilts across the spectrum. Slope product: 0.4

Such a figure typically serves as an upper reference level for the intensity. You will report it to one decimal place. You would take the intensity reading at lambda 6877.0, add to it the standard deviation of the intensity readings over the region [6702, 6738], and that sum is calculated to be 10.7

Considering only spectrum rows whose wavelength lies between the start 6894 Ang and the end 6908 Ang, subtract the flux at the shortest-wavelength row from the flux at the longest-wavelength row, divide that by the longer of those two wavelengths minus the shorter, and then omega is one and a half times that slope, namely 0.12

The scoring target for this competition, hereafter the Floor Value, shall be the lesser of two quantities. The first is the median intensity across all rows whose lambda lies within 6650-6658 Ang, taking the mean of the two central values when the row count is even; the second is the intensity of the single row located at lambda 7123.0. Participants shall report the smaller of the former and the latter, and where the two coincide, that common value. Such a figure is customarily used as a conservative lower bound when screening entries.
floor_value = 12.3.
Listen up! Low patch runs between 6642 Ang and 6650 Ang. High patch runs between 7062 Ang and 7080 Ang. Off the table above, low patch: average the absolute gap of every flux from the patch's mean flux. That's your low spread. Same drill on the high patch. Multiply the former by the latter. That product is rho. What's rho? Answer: 0.13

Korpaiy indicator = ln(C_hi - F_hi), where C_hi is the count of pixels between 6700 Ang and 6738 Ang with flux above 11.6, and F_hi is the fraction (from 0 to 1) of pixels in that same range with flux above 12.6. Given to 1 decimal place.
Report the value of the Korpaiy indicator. 1.8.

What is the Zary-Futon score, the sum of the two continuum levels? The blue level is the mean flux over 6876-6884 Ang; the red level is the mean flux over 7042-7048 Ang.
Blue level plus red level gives 27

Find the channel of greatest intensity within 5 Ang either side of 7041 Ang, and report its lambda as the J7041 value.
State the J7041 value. 7041.0 Ang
